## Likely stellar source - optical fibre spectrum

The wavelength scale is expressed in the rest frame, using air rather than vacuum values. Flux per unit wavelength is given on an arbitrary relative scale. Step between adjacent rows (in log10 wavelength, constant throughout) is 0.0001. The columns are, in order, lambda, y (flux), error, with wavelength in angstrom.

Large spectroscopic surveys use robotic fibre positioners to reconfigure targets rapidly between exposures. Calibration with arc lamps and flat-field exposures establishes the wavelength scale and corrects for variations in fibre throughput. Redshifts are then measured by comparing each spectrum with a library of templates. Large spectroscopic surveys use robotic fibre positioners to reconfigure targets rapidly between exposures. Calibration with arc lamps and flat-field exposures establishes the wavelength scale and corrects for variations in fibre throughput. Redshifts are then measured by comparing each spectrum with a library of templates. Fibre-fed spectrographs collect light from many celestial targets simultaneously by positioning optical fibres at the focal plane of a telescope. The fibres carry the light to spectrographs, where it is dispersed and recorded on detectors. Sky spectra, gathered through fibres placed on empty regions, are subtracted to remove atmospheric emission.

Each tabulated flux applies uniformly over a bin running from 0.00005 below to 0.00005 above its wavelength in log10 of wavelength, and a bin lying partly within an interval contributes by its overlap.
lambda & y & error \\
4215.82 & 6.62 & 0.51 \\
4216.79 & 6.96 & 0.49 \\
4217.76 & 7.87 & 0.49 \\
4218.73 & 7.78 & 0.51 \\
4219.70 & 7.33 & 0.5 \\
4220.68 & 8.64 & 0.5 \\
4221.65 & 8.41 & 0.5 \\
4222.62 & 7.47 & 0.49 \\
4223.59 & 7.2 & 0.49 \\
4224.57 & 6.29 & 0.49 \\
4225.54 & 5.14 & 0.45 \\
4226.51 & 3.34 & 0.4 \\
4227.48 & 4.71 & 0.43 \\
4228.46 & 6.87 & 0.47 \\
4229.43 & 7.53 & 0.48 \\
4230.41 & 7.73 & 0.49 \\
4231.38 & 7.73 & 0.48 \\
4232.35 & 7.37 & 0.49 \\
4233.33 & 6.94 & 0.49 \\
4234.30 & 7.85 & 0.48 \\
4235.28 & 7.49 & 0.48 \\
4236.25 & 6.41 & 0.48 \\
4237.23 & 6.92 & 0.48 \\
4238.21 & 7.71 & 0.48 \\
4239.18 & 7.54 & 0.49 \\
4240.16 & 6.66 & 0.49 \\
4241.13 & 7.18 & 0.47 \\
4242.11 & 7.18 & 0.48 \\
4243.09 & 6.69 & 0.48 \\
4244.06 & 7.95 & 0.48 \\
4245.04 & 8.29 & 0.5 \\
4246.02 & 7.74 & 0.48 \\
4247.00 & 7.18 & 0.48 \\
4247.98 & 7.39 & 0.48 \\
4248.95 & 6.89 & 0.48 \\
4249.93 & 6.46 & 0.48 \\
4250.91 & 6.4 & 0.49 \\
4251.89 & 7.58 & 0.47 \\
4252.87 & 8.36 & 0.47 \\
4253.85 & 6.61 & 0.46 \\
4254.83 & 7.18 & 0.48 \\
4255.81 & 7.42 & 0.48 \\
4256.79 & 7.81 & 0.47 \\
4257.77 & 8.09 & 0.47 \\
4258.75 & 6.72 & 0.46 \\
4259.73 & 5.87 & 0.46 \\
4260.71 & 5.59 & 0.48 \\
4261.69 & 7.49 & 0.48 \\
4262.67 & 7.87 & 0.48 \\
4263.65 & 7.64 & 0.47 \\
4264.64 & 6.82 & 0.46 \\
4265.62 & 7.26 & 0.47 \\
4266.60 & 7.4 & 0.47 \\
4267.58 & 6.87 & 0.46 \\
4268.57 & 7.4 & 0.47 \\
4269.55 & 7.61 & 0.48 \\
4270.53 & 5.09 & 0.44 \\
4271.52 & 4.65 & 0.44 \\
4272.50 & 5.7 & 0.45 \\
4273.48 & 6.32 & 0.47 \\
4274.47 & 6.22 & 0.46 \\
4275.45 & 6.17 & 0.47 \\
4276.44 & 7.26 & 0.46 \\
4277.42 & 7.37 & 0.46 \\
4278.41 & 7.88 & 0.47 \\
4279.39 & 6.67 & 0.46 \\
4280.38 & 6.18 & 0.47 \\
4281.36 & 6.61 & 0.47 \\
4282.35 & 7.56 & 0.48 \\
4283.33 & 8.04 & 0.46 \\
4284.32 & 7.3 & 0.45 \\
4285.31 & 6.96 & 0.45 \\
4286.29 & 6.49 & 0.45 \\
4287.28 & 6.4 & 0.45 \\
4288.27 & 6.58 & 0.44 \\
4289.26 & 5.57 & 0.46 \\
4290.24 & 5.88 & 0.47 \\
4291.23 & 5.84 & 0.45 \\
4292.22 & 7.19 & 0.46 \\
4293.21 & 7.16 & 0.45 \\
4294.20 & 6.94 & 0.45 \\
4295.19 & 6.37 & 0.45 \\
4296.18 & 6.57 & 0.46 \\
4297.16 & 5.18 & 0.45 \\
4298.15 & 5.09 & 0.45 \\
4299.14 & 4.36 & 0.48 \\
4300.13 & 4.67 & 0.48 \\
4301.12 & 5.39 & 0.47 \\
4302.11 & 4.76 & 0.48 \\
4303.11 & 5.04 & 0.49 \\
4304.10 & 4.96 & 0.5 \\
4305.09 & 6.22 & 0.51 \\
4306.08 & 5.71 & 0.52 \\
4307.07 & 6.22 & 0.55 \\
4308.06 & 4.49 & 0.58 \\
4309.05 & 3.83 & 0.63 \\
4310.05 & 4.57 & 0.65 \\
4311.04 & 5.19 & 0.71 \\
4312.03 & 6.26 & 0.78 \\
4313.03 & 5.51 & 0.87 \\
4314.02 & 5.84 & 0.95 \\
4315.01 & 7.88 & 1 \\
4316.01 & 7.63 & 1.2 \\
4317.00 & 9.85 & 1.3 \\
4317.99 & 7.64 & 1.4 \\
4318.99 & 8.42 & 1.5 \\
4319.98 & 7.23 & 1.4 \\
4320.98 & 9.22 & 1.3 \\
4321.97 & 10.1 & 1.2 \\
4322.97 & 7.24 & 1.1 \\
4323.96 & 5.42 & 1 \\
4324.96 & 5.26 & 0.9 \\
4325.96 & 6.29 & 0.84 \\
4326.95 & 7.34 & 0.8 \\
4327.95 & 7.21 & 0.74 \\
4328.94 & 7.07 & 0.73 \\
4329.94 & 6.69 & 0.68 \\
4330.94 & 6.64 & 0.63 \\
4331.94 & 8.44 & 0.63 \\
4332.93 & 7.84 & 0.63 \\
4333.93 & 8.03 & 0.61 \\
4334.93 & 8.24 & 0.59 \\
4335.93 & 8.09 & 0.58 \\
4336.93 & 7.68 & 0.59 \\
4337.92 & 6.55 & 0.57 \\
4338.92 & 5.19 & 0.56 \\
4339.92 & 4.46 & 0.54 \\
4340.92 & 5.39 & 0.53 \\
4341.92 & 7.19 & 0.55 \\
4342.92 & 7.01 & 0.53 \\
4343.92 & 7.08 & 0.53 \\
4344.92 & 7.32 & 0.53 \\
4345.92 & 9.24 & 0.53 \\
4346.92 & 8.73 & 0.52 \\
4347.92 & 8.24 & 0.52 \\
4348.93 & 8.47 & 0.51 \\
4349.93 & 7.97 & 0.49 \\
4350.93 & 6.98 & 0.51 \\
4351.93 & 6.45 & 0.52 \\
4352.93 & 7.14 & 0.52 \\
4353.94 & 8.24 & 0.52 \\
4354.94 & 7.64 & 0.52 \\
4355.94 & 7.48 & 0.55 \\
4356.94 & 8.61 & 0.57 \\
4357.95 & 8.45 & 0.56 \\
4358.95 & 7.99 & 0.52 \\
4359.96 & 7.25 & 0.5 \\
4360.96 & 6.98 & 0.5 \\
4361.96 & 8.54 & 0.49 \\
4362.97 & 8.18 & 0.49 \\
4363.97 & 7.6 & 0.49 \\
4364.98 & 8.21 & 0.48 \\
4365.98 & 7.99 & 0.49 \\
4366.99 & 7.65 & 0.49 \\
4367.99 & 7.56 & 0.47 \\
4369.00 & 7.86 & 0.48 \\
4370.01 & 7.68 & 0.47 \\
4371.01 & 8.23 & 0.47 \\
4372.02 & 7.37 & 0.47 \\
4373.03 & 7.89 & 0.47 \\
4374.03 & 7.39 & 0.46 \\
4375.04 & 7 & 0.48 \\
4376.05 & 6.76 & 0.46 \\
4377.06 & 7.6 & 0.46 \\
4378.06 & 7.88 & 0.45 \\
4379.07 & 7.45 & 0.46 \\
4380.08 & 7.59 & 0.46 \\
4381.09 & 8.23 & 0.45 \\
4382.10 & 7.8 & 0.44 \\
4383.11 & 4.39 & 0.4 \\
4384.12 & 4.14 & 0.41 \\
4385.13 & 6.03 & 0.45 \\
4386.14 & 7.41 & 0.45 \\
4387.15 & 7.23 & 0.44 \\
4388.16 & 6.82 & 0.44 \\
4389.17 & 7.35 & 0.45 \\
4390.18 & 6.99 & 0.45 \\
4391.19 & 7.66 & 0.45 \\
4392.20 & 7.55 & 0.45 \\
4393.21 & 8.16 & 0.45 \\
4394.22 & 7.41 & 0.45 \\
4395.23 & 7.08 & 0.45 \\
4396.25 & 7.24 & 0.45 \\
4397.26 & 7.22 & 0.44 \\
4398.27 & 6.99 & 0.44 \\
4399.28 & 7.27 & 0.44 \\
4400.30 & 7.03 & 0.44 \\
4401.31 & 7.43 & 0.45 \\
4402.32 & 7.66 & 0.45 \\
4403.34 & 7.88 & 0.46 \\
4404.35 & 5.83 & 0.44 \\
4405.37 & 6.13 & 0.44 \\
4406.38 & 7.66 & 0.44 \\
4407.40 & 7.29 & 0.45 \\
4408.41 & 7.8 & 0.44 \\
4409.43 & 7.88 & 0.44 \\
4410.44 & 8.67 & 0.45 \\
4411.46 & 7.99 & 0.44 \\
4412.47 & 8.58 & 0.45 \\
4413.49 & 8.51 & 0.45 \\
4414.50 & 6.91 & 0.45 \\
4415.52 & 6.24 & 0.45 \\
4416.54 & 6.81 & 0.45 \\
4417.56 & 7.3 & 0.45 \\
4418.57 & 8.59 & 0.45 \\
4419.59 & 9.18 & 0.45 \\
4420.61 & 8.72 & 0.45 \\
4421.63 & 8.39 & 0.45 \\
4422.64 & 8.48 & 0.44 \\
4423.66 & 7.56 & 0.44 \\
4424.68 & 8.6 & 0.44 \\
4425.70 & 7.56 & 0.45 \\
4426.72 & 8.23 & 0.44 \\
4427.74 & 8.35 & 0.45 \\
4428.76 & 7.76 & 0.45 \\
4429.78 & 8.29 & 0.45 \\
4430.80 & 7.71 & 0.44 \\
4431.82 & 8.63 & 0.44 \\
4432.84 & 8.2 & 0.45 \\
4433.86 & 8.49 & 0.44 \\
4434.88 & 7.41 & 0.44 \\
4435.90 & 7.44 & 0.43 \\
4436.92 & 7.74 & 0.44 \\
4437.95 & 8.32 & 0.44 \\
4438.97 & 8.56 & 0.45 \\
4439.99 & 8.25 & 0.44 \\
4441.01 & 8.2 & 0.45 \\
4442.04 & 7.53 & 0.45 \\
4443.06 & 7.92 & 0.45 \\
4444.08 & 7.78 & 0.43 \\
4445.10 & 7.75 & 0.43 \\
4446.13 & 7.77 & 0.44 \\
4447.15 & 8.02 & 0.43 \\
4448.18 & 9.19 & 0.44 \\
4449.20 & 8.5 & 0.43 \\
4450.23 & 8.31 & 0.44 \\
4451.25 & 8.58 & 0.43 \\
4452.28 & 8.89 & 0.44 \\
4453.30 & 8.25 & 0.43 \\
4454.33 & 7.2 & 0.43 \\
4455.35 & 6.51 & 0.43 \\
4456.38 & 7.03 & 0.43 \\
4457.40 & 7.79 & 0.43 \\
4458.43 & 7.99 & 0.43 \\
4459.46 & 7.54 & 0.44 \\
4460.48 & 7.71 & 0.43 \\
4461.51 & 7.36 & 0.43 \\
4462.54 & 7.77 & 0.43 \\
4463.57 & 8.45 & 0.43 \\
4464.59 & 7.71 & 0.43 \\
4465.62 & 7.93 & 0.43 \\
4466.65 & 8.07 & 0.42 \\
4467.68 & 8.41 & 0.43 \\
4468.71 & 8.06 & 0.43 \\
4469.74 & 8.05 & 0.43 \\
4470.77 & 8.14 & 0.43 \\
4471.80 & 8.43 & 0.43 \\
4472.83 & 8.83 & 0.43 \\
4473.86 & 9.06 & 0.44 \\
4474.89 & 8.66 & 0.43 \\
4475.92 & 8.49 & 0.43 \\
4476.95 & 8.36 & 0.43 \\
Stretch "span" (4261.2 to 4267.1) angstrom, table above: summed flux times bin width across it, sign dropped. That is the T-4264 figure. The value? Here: 44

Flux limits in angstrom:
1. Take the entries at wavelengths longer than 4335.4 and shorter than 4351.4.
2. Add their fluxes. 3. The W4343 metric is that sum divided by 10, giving 11.6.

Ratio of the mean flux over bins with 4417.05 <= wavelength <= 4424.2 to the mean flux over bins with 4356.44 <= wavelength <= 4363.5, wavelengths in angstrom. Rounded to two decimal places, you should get 1.04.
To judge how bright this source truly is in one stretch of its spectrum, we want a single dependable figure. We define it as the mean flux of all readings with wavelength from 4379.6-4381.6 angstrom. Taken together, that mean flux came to 7.9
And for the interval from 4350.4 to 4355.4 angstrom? 7.3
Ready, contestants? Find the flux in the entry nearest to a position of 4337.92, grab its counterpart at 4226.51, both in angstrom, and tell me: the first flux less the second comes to 3.2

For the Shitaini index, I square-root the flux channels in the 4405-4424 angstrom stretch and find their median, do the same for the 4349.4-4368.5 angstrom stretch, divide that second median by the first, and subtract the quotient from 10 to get 9.01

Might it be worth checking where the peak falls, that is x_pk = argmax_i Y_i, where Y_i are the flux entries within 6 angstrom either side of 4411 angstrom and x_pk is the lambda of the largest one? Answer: 4410.44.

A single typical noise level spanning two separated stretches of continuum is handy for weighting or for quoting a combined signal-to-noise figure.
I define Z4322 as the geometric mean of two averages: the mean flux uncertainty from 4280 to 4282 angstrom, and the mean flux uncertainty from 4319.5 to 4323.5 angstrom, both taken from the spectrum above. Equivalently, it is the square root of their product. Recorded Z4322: 0.77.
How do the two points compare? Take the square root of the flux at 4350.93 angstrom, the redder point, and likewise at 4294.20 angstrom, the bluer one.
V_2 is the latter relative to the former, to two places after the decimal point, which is 1.00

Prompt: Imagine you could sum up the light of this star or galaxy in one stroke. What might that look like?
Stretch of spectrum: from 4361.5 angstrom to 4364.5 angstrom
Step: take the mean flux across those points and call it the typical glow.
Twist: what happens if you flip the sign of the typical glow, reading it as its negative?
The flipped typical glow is -8.1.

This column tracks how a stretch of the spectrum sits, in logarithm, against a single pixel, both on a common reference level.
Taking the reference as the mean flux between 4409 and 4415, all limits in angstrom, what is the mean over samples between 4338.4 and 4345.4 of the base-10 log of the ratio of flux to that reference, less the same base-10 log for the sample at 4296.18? -0.030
